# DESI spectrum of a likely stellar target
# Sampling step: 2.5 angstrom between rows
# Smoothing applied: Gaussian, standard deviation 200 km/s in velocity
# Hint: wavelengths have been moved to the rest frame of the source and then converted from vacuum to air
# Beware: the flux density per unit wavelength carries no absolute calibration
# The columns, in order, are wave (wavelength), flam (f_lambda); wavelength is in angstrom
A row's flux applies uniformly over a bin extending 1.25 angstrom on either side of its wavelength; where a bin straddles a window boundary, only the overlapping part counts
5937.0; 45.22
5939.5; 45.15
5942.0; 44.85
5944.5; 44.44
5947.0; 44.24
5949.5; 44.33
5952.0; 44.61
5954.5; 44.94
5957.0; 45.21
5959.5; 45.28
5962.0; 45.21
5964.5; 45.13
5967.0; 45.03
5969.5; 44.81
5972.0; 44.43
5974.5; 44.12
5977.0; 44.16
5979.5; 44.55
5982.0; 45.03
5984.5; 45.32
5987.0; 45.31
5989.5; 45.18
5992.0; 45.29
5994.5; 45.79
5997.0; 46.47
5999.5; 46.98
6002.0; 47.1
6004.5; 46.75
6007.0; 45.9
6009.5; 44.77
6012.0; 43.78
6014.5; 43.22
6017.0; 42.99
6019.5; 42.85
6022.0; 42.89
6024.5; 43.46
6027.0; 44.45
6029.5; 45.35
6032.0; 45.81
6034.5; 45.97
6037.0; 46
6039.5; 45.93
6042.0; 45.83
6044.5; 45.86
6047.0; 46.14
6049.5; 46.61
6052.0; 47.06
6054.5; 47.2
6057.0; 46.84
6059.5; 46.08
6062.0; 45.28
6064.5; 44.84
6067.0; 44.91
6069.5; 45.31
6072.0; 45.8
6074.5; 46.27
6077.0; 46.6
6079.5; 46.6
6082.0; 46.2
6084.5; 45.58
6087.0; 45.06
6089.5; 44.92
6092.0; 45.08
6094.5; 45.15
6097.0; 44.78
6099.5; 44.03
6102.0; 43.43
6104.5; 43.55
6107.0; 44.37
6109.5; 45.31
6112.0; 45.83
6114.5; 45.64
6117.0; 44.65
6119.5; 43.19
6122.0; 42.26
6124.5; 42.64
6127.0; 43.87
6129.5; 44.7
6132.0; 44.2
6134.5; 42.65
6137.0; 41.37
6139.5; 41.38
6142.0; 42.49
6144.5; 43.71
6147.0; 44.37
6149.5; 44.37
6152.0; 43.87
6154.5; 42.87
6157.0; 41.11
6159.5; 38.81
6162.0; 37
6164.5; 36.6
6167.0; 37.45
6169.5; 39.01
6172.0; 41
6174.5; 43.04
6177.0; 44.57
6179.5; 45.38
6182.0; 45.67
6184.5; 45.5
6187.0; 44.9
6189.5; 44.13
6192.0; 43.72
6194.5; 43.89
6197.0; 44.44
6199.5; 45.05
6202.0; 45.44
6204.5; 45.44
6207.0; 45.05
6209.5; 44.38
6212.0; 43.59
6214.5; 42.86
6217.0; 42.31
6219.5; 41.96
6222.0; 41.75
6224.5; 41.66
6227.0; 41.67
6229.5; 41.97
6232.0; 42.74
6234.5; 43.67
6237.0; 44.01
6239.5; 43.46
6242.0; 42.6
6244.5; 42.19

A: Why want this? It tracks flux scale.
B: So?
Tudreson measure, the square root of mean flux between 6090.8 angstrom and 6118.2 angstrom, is 6.69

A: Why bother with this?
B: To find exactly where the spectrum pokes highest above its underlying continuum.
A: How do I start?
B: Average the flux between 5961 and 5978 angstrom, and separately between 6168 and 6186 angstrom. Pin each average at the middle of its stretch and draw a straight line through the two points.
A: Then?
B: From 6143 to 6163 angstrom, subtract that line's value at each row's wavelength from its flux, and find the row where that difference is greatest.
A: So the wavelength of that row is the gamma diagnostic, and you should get 6149.5 angstrom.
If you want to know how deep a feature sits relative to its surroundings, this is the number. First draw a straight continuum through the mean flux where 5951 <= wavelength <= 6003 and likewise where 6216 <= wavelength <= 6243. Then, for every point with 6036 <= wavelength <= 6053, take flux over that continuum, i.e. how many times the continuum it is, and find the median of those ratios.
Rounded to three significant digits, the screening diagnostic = 1.03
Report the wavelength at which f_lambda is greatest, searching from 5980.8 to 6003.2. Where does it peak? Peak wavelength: 6002.0 angstrom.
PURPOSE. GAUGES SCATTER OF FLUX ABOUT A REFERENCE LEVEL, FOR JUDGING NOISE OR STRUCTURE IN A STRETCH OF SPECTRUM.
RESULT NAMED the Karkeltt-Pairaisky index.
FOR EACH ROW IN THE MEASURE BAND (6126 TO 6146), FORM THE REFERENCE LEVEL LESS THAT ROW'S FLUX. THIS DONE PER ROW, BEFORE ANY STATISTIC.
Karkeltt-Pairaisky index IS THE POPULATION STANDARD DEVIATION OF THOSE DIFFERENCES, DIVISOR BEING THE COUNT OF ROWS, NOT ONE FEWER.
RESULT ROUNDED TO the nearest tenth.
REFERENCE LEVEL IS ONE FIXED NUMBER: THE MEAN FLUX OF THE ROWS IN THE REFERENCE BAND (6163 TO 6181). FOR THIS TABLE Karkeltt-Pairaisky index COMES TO 1.2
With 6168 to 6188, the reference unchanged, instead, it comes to 2.3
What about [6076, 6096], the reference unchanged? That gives 0.7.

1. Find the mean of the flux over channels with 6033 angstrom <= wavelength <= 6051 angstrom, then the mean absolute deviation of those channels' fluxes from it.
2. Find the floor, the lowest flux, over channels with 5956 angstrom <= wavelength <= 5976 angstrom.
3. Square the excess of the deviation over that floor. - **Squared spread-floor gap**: 1930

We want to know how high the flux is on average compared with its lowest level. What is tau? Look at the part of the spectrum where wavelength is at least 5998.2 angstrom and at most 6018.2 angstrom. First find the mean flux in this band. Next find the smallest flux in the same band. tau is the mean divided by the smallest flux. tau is 1.05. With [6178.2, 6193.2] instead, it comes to 1.03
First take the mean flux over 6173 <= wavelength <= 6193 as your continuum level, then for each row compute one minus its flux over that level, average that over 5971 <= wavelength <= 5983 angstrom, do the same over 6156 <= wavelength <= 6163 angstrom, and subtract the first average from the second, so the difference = 0.12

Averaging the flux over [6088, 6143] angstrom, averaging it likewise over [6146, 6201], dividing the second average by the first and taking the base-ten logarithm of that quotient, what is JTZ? -0.013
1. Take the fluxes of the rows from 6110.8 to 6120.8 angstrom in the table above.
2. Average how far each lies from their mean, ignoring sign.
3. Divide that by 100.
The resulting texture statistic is 0.0091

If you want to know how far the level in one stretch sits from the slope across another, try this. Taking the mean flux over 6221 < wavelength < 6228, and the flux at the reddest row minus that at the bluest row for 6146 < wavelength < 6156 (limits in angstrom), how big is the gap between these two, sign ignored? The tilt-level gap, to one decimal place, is 43.2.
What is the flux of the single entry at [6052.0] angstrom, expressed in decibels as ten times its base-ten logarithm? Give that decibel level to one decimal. 16.7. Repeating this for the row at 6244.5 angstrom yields 16.3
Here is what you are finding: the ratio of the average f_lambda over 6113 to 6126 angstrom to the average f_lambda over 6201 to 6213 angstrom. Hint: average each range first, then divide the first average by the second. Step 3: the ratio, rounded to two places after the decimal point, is 0.98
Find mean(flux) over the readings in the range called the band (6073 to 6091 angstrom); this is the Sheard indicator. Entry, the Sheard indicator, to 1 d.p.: 45.9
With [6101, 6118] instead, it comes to 44.7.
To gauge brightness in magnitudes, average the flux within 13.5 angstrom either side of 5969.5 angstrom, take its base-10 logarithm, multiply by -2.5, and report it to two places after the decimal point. -4.13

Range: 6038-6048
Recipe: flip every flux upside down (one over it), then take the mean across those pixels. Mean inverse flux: 0.0218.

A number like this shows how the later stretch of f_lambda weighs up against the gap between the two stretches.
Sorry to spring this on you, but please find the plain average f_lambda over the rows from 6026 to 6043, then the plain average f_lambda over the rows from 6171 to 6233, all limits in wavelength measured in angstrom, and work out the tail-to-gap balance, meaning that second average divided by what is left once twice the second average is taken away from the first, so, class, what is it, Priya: -1.05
